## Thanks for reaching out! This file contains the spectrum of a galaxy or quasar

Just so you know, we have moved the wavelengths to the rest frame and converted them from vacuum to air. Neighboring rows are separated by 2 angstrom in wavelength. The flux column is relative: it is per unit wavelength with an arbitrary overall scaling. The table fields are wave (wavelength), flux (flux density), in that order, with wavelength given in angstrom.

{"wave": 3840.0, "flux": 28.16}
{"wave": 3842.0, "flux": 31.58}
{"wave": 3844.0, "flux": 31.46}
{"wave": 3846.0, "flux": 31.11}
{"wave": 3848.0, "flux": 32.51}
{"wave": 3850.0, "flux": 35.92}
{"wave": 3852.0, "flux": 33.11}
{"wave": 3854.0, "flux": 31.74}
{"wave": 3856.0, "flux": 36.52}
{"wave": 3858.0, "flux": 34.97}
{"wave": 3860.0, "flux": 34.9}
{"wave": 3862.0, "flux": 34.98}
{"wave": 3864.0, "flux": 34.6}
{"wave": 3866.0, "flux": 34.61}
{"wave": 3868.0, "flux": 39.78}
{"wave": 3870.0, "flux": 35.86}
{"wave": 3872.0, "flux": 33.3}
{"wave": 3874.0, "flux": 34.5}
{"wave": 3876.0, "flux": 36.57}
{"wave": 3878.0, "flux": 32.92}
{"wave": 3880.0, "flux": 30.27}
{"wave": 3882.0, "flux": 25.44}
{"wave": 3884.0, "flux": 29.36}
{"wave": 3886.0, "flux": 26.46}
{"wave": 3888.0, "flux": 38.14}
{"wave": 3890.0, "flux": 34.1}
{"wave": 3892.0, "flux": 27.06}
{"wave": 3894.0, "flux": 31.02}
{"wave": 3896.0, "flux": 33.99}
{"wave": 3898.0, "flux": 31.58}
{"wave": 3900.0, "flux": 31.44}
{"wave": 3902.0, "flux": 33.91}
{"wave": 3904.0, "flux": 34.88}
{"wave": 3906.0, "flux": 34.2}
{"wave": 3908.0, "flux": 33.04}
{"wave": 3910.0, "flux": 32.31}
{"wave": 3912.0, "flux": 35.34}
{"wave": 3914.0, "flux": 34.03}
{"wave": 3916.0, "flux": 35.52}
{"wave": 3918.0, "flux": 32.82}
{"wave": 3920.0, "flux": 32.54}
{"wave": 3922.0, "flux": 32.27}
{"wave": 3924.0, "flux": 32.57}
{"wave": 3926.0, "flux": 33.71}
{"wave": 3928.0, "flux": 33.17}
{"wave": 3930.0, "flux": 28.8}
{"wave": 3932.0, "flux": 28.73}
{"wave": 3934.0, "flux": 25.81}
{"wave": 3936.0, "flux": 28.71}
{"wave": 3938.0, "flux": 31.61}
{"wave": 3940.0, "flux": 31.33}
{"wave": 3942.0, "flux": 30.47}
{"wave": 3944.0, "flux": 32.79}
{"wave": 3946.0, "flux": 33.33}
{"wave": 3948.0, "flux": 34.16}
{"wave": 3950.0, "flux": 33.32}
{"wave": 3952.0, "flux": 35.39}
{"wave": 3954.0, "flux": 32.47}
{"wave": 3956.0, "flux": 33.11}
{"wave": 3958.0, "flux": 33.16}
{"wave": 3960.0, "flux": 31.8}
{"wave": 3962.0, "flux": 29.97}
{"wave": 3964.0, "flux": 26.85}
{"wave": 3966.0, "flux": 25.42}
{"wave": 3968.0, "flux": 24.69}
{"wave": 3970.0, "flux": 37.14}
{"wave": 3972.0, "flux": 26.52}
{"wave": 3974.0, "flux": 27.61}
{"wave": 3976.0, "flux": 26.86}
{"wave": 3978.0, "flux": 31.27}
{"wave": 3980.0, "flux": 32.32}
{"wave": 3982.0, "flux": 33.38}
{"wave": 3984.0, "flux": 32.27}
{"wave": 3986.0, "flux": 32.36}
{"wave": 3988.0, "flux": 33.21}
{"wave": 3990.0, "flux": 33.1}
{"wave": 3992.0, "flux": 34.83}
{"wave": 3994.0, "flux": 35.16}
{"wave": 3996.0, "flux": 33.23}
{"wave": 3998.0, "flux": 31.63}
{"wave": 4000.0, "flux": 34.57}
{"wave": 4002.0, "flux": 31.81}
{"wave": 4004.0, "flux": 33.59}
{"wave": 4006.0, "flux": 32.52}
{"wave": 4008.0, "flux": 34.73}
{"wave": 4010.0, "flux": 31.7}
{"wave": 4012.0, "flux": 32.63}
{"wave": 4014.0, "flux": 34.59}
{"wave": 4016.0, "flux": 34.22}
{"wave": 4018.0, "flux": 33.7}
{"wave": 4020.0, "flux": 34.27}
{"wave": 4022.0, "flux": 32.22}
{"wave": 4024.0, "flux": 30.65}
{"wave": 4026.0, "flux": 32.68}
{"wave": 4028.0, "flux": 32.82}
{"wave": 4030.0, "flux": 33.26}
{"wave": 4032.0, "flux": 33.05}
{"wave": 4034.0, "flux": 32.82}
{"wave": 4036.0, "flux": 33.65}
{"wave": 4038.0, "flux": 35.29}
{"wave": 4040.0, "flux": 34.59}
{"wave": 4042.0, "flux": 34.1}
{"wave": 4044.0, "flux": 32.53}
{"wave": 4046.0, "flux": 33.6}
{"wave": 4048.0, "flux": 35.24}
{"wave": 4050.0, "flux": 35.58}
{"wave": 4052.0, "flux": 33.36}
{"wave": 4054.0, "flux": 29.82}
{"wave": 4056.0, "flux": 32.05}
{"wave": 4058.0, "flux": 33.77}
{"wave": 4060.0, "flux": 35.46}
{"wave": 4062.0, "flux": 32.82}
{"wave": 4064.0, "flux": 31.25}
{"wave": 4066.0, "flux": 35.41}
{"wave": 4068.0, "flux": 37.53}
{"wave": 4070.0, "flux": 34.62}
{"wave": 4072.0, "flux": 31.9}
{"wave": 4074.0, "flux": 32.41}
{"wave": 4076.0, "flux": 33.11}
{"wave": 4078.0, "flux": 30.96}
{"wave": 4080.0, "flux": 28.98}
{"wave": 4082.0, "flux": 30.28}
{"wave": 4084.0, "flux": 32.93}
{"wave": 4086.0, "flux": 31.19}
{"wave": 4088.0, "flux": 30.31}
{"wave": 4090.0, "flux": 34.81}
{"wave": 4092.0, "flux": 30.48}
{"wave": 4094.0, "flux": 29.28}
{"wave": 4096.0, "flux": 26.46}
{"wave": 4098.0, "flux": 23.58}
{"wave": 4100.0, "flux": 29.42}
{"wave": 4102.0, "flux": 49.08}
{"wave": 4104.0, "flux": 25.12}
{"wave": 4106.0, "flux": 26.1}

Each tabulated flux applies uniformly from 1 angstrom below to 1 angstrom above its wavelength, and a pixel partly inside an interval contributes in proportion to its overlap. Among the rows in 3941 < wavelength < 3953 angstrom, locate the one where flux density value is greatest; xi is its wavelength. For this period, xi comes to 3952.0 angstrom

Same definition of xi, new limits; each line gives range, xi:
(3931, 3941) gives 3938.0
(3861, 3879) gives 3868.0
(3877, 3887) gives 3878.0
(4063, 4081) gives 4068.0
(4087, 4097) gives 4090.0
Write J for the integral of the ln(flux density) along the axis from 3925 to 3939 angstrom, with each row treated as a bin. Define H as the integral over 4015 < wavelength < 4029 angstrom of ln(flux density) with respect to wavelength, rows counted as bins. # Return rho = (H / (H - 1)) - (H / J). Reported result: -0.007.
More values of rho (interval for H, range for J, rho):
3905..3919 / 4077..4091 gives -0.002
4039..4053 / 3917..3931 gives 0.004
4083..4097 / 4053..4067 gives 0.041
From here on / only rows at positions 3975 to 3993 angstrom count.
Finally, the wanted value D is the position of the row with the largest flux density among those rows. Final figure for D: 3992.0 angstrom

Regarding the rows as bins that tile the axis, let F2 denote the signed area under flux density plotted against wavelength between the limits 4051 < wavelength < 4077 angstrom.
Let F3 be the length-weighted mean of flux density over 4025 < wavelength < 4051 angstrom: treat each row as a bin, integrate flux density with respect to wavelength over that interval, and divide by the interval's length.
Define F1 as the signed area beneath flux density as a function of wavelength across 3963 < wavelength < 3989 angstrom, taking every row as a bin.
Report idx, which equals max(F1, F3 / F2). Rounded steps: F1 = 780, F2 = 867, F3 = 33.8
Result 780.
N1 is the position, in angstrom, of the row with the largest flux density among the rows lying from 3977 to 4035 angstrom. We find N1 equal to 3994.0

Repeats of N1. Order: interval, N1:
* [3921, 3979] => 3970.0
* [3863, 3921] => 3868.0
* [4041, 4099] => 4068.0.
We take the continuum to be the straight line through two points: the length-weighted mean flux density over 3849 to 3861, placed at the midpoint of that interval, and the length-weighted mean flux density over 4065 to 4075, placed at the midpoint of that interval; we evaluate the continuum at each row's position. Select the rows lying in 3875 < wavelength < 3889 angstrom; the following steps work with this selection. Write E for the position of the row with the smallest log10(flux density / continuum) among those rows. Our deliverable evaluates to 3882.0 angstrom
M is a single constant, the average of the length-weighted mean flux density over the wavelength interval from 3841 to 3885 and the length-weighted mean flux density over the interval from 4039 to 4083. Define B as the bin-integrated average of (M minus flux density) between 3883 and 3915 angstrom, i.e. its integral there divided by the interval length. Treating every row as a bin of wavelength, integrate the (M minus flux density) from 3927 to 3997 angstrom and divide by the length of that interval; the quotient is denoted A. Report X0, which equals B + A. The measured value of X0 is 2.8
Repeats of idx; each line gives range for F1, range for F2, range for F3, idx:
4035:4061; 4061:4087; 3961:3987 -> 878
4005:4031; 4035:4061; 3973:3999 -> 860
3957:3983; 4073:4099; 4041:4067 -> 774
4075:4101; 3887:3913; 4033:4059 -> 784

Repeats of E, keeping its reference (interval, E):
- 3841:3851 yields 3846.0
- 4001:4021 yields 4010.0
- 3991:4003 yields 3998.0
